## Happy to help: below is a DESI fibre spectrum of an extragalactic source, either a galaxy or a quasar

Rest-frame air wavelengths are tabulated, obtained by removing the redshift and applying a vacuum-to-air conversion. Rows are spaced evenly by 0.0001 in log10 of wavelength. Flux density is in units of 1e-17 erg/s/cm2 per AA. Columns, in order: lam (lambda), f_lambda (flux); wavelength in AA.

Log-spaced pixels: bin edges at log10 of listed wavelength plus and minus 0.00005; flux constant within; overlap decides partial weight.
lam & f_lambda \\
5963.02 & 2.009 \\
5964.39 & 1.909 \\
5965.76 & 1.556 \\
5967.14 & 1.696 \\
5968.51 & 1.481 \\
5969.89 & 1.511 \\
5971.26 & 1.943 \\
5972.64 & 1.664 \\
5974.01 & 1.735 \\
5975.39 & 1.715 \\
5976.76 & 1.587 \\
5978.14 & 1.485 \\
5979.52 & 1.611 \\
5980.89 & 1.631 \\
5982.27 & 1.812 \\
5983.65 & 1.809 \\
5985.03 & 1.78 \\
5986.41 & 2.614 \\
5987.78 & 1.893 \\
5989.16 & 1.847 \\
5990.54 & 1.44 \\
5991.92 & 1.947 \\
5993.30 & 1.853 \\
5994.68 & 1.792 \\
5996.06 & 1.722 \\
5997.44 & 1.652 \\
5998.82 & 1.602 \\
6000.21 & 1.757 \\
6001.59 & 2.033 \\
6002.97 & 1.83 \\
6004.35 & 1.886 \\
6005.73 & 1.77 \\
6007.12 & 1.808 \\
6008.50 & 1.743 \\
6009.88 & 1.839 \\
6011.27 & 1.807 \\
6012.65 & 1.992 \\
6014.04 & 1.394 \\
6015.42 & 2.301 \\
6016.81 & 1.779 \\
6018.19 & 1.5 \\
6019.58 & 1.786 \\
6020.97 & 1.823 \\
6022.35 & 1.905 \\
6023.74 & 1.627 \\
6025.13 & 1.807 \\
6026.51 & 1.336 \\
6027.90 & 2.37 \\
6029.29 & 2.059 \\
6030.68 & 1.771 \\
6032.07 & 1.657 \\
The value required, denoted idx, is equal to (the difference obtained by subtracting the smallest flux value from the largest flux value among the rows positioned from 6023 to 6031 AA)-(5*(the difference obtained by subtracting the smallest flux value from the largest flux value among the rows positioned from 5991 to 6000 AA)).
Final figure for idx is -0.7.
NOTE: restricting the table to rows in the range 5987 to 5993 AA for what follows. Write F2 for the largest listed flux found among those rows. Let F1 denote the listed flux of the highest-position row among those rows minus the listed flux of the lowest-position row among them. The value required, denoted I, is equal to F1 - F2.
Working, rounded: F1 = 0.1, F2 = 1.947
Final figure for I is -1.89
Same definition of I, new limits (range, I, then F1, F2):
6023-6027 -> -2.10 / -0.3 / 1.807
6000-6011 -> -1.95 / 0.1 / 2.033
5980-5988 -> -2.35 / 0.3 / 2.614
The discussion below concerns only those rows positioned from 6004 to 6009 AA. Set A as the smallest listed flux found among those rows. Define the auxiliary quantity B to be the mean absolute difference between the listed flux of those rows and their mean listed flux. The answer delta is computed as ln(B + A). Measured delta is 0.581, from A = 1.743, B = 0.05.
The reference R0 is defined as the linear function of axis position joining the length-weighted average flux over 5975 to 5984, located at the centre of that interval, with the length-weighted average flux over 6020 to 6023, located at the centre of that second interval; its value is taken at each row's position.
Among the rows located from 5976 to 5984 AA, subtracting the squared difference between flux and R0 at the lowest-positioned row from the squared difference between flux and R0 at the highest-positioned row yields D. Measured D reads 0.014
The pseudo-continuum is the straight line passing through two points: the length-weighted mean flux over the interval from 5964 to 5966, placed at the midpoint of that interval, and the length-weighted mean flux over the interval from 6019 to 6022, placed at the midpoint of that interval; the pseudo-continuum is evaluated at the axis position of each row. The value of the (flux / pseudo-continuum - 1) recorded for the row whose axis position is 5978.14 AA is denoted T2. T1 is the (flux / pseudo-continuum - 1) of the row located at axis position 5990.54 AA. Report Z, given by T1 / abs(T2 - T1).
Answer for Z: -6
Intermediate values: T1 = -0.19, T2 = -0.16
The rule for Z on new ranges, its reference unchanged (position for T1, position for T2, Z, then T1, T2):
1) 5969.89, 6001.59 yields -1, -0.14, 0.13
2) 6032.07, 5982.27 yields -1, -0.10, 0.02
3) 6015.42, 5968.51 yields 1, 0.27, -0.16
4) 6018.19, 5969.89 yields -5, -0.17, -0.14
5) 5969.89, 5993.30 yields -1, -0.14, 0.04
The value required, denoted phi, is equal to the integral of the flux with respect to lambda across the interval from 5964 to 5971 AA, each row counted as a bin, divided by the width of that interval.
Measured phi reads 1.64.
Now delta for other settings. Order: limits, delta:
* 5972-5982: 0.436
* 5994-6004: 0.531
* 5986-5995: 0.501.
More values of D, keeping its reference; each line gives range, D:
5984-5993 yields 0.044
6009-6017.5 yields 0.002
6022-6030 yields 0.025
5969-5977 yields -0.007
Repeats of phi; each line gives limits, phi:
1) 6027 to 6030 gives 2.15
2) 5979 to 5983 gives 1.69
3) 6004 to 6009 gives 1.80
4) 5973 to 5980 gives 1.63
